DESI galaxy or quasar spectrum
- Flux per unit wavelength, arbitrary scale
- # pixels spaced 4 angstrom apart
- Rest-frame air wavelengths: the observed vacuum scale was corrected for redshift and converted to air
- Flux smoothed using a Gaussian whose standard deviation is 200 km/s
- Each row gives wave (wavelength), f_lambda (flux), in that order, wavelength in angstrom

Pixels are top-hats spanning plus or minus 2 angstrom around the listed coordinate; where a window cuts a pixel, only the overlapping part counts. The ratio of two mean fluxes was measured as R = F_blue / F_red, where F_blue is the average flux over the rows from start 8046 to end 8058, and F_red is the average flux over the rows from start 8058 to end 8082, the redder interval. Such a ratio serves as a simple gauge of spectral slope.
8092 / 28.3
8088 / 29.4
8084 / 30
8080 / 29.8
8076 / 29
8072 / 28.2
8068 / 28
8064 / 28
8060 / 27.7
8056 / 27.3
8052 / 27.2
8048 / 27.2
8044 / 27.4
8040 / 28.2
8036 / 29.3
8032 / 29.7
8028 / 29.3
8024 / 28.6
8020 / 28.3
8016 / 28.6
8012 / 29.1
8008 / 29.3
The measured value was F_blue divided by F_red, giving 0.96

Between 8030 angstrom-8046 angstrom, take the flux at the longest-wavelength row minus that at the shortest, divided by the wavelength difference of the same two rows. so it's -0.19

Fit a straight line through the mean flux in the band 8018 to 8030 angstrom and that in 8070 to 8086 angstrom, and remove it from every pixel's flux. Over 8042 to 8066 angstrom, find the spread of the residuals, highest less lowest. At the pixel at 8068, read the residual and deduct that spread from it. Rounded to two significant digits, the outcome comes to -1.8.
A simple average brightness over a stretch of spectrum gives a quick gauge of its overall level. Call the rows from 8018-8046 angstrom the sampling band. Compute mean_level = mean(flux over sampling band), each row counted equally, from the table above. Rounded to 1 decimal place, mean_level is 28.7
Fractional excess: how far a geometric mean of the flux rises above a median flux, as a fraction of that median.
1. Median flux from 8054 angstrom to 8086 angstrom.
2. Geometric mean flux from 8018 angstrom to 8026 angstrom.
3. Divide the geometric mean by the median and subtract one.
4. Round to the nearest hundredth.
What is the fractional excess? 0.01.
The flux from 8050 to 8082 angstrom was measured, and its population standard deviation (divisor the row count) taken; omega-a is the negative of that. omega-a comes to -0.8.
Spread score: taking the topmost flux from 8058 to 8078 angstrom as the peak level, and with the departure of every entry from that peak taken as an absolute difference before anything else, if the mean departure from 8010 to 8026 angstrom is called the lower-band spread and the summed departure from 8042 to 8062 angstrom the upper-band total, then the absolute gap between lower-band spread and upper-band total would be 8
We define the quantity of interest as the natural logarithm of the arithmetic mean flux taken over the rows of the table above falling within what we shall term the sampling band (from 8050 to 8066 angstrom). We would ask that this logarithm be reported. 3.32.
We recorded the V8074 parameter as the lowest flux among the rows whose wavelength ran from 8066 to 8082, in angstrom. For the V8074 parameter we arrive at 28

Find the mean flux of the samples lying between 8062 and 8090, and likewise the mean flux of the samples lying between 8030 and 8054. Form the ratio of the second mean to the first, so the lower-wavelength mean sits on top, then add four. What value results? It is 4.97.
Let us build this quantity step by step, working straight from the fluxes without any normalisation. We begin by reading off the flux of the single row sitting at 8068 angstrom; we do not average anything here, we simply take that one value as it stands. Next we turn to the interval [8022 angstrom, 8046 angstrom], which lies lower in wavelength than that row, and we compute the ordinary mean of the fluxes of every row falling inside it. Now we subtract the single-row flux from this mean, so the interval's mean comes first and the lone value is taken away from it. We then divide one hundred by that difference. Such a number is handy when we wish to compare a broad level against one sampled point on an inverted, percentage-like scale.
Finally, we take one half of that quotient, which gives 67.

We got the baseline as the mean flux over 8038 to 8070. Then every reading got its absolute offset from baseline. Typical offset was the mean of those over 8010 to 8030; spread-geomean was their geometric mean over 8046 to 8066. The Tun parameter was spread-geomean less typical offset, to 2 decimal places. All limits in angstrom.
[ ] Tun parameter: -0.88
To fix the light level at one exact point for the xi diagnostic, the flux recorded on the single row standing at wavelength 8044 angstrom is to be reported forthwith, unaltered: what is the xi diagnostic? 27.4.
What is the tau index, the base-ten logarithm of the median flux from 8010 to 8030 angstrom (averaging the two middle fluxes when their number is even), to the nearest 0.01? 1.46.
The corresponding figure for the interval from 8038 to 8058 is 1.44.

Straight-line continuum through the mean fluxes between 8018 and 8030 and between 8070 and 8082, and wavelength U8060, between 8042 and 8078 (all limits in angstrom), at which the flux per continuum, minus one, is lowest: 8052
